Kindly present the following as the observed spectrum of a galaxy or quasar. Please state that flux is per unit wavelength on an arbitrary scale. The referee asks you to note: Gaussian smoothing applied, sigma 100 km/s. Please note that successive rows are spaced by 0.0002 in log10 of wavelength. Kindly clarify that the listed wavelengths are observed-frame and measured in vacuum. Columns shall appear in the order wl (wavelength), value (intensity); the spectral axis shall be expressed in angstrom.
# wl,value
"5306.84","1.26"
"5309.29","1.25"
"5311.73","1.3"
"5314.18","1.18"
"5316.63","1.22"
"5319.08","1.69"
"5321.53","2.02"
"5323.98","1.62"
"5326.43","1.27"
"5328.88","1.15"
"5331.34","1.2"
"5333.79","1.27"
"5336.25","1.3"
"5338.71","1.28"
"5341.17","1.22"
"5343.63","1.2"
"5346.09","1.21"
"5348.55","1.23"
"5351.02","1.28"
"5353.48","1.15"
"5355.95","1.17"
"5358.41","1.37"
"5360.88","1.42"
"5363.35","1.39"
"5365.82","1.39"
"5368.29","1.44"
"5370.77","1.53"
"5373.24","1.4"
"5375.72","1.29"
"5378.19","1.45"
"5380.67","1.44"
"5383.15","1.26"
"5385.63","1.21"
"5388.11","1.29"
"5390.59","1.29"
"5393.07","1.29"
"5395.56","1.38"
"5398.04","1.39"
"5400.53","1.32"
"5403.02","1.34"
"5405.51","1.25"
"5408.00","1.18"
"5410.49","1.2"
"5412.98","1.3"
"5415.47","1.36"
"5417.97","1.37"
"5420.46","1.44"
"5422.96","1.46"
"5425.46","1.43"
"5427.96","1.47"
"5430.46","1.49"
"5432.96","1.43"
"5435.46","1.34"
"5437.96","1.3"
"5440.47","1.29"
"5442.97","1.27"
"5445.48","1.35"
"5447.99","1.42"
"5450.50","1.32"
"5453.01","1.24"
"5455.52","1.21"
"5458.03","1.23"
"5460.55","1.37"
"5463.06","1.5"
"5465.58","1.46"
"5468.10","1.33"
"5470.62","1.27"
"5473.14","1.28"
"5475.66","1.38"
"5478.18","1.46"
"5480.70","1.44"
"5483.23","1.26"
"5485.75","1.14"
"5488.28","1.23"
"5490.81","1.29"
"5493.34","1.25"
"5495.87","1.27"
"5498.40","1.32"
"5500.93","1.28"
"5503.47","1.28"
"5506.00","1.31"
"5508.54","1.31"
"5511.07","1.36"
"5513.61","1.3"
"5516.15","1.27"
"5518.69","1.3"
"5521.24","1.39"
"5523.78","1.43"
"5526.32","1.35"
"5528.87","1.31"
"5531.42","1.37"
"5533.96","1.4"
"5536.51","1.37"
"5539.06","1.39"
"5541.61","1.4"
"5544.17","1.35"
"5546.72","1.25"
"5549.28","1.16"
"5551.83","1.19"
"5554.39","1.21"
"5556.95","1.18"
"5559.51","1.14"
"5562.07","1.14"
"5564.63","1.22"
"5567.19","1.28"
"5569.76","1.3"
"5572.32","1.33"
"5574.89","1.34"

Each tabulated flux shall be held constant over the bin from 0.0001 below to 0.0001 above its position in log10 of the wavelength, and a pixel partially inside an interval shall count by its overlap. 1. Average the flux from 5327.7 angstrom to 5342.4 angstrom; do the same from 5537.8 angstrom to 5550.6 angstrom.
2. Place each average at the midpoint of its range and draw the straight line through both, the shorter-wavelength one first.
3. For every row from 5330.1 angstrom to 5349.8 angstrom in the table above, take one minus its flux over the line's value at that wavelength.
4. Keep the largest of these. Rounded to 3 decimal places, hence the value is 0.032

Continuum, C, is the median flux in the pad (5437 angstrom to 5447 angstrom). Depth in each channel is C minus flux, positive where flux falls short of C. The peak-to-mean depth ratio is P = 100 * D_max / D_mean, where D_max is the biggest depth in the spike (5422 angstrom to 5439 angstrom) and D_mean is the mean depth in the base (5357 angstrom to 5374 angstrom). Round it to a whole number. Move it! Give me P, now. 4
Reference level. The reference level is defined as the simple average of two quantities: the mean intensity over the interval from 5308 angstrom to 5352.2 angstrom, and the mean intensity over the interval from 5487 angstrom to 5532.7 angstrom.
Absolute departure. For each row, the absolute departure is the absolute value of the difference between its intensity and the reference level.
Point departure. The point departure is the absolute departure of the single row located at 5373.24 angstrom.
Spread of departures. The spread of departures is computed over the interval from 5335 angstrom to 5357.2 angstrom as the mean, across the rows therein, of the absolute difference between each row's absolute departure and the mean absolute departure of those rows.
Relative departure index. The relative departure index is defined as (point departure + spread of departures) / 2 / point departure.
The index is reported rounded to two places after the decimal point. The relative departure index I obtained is 0.75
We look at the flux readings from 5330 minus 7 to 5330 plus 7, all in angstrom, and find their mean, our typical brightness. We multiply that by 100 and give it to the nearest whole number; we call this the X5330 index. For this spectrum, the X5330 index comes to 130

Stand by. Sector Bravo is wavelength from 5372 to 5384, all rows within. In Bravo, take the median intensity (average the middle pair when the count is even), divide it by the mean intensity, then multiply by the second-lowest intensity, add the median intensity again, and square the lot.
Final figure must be 7.4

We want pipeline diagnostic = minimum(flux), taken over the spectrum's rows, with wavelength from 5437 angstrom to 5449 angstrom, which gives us 1.27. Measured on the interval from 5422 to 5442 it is 1.29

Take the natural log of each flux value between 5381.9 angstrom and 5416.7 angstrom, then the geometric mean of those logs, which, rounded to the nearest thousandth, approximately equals 0.248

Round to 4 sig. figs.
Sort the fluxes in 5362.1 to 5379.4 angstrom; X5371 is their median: 1.400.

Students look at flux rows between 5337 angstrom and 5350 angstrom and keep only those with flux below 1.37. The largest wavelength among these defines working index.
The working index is 5348.55 angstrom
